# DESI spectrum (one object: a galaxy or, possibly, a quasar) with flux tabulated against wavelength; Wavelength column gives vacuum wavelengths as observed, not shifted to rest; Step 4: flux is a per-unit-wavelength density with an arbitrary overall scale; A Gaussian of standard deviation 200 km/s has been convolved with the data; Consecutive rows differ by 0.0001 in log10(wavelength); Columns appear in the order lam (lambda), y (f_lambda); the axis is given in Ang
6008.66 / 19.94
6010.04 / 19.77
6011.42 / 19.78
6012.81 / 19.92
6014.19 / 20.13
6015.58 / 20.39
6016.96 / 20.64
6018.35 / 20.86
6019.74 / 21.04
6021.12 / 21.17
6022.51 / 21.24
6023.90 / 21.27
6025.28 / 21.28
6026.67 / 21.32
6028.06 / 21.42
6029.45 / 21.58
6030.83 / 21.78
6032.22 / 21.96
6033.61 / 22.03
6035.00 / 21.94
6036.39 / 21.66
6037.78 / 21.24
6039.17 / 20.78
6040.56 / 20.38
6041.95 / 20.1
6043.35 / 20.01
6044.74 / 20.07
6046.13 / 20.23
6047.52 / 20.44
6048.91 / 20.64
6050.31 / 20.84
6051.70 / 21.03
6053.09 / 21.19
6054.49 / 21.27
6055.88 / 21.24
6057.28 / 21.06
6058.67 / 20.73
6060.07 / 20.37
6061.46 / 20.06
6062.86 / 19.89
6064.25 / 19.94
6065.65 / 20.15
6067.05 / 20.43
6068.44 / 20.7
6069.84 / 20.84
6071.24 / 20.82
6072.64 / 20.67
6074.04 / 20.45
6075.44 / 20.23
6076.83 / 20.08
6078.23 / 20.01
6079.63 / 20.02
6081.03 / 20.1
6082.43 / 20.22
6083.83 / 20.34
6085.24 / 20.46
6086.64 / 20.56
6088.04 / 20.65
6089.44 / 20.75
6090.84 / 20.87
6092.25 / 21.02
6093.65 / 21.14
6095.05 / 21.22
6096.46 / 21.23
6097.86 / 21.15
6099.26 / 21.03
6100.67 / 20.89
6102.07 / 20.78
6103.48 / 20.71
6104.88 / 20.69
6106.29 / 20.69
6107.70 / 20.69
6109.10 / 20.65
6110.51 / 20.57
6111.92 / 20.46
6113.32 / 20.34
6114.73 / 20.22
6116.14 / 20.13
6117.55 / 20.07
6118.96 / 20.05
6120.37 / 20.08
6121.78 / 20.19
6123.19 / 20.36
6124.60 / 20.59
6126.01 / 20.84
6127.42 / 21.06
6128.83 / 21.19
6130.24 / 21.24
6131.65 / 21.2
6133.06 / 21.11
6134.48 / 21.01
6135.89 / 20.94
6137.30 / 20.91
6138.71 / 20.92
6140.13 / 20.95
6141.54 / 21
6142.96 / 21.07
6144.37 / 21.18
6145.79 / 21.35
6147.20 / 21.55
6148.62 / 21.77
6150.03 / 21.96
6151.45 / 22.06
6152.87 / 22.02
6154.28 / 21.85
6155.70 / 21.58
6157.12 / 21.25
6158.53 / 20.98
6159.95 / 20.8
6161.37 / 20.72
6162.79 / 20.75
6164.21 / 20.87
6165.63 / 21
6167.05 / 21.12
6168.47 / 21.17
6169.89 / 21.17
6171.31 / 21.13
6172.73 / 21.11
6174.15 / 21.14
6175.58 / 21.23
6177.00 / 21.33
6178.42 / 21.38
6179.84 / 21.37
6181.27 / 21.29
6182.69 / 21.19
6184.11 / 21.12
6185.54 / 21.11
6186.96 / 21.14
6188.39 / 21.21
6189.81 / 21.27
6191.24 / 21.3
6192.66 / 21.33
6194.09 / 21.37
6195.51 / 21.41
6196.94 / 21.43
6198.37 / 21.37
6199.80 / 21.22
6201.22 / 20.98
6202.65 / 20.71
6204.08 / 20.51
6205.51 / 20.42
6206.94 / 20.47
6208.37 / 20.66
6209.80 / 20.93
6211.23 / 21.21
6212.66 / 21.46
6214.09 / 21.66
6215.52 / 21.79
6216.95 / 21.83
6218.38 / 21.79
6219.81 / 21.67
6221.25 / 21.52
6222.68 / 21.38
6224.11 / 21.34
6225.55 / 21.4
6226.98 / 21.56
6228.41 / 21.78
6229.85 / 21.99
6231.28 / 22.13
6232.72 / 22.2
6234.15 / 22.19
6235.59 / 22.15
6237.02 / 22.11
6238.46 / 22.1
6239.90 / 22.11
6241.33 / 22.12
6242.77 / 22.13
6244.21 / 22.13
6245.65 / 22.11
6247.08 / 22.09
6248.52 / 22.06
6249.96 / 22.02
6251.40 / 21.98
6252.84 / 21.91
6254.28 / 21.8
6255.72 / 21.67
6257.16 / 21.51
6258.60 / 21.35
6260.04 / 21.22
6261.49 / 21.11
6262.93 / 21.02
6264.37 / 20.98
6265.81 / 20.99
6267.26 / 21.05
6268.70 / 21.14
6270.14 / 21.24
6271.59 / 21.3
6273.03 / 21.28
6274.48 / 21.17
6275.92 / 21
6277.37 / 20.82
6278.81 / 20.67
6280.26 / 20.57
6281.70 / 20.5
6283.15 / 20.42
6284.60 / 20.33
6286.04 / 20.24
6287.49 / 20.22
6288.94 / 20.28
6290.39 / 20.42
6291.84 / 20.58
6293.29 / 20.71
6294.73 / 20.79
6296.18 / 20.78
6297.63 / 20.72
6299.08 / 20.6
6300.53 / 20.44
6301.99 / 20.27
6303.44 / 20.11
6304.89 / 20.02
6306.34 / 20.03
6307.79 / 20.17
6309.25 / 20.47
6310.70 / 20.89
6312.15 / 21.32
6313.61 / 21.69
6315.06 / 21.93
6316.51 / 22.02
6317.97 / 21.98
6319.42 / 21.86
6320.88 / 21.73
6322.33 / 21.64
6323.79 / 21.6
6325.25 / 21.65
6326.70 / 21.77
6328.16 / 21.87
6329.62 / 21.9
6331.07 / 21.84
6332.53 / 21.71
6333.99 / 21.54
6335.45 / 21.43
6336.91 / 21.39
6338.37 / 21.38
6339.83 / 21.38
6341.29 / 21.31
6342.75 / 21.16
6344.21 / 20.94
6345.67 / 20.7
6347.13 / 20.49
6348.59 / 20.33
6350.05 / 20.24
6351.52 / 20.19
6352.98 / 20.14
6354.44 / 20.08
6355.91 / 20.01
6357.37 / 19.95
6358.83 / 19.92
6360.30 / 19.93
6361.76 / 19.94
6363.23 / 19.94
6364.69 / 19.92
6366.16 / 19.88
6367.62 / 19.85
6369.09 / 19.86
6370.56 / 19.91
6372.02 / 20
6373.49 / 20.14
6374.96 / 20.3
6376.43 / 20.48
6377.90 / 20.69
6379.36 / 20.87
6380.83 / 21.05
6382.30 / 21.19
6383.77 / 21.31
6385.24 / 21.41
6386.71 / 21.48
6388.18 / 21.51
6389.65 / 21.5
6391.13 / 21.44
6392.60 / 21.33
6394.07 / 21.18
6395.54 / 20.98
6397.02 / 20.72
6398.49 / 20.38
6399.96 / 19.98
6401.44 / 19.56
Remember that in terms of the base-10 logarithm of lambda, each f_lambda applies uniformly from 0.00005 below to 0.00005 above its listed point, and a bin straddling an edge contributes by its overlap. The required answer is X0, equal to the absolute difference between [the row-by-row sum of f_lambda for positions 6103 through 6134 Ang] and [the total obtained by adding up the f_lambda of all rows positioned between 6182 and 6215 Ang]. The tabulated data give 32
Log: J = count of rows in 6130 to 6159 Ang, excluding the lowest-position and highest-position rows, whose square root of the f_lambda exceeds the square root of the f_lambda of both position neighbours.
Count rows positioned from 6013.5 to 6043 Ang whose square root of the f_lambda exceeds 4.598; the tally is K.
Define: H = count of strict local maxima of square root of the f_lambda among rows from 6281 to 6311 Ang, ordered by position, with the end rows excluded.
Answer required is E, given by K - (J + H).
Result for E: 11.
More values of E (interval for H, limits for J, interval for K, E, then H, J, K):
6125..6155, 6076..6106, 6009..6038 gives 10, 2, 1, 13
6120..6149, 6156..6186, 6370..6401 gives 7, 1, 1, 9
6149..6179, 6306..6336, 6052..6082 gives 0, 1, 2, 3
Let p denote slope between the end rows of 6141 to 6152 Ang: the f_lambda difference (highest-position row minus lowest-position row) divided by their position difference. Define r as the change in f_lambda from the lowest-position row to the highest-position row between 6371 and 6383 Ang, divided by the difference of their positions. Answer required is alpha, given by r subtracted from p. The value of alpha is -0.01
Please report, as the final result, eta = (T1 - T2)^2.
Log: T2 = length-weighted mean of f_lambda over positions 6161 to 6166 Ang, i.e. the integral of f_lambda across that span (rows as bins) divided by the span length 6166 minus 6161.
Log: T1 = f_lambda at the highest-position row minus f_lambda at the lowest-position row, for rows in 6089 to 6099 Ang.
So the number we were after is 417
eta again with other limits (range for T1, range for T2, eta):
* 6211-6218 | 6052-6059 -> 420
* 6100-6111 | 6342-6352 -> 437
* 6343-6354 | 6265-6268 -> 476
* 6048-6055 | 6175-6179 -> 429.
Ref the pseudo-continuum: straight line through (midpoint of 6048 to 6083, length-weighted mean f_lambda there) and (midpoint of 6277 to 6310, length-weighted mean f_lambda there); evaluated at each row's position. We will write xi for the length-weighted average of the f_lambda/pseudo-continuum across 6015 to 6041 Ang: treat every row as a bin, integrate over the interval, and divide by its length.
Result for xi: 1.04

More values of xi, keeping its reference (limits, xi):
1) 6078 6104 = 1.01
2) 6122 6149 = 1.03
